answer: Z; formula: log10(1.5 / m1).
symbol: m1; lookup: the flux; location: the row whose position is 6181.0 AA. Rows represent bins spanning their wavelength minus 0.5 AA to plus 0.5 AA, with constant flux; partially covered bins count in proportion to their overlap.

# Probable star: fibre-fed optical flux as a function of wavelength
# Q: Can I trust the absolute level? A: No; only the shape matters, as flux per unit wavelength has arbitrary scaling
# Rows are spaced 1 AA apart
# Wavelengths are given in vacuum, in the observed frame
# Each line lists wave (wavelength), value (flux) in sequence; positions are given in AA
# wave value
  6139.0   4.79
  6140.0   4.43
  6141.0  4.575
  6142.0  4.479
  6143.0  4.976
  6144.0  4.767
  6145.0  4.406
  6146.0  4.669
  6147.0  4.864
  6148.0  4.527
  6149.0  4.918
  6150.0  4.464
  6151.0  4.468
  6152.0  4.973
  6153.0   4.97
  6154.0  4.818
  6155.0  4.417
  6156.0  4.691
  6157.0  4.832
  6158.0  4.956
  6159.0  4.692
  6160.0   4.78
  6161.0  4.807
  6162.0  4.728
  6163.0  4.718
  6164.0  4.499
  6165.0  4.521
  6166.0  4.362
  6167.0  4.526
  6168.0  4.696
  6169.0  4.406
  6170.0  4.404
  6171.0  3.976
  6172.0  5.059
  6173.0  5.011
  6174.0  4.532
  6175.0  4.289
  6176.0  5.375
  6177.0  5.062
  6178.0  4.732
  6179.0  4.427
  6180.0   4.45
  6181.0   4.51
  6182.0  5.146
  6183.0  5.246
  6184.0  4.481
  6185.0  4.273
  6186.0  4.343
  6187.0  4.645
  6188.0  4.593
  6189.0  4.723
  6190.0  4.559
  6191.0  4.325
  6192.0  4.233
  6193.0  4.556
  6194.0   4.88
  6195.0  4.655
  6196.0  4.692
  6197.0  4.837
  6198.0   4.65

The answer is -0.478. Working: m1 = 4.51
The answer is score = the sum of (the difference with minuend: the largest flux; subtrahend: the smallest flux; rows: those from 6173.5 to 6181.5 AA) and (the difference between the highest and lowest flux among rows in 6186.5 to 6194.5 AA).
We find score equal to 1.73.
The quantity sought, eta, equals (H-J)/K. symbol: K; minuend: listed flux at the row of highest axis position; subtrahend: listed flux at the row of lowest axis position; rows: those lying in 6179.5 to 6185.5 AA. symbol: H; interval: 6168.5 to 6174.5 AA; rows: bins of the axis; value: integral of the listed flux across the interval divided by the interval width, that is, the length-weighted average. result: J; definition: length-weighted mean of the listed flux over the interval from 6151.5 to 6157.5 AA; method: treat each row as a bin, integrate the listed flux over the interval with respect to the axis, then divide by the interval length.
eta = 1.2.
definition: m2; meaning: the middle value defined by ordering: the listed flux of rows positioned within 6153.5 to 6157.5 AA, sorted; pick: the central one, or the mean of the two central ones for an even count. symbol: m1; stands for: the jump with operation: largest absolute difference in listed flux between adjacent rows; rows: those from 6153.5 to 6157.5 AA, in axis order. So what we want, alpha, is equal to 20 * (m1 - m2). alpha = -87.1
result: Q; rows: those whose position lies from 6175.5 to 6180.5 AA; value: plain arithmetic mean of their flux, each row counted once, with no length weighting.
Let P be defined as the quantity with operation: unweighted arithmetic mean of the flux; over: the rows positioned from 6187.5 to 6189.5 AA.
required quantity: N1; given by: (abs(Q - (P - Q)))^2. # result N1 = 24.6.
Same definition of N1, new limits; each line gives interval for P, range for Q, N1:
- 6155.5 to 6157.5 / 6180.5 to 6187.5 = 20.8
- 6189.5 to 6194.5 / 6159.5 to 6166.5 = 22.6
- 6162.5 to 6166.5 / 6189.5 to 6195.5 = 20.7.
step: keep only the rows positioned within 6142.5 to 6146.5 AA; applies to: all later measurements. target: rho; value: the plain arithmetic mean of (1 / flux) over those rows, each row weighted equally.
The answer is 0.213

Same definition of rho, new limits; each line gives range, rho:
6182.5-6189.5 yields 0.218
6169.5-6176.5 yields 0.217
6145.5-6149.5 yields 0.211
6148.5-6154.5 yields 0.210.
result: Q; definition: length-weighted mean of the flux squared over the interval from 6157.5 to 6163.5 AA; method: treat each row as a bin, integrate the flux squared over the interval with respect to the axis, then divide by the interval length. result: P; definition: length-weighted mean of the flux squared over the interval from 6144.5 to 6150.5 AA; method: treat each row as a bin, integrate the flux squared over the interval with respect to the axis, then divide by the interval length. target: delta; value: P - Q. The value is -1.3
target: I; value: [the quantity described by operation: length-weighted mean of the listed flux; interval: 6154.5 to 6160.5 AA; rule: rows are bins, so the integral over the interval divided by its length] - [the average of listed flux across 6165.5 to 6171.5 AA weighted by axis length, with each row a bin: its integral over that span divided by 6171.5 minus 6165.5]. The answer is 0.3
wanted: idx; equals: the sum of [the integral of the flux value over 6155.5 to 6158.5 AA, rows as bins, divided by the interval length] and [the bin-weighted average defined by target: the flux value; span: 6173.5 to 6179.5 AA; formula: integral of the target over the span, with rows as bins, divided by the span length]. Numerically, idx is 9.56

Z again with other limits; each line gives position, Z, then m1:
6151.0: -0.474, 4.468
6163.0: -0.498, 4.718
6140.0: -0.470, 4.43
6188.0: -0.486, 4.593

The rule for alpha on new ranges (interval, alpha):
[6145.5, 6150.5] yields -84.3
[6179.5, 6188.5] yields -74.9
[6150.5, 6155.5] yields -86.3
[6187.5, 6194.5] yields -84.7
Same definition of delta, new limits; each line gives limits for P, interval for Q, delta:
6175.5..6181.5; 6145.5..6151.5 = 1.1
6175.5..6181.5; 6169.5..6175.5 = 2.0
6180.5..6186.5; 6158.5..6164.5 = -0.2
